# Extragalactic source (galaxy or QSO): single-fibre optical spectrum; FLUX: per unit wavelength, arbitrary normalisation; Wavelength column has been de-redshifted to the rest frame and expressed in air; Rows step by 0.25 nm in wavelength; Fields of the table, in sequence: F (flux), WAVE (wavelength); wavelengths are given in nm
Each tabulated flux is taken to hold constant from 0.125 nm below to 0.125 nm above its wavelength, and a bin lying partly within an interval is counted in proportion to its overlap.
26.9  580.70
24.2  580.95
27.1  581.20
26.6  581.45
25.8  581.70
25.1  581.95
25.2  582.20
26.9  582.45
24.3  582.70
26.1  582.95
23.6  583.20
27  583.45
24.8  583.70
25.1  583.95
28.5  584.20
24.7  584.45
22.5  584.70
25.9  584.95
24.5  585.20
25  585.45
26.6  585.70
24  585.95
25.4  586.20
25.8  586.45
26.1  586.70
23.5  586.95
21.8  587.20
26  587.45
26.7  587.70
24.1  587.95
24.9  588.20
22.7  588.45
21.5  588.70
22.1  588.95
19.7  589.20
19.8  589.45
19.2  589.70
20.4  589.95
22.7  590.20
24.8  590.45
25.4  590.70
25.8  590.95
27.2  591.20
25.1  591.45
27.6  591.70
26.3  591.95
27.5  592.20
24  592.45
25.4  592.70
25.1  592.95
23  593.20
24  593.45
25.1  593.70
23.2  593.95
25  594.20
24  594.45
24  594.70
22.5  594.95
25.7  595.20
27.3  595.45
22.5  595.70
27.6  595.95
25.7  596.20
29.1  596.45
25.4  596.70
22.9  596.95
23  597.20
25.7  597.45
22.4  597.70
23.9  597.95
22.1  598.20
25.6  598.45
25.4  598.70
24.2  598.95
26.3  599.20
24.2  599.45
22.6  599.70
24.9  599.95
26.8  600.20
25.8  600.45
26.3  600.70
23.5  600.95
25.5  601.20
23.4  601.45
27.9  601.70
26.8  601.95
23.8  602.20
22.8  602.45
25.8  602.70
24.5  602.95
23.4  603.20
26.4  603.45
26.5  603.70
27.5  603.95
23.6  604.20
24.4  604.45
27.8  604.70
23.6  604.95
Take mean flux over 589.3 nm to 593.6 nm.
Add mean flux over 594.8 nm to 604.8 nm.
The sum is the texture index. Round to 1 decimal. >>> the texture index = 49.3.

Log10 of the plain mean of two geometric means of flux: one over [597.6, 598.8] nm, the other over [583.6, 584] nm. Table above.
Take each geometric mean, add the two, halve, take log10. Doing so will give 1.39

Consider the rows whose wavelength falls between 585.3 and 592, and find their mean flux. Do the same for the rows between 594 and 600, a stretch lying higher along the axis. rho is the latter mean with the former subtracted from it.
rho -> 0.59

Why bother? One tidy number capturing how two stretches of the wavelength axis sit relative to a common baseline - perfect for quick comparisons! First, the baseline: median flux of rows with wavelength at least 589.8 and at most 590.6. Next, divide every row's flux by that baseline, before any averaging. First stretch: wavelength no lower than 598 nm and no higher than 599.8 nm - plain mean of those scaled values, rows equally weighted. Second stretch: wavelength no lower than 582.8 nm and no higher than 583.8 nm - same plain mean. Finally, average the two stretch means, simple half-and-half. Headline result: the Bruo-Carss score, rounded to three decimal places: 1.095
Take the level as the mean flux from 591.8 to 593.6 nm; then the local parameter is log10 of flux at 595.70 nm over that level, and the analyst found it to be -0.047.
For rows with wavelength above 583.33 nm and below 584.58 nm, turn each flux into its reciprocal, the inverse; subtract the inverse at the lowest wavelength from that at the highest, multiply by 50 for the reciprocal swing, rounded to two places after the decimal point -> 0.17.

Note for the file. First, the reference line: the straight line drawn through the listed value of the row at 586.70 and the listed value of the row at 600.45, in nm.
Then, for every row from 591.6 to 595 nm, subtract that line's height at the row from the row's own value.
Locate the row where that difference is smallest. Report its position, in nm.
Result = 594.95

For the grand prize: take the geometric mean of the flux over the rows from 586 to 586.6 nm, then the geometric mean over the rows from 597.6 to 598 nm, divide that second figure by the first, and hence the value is 0.90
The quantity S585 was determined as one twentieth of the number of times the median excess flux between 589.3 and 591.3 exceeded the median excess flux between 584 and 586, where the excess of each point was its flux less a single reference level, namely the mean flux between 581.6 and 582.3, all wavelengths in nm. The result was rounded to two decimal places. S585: 0.16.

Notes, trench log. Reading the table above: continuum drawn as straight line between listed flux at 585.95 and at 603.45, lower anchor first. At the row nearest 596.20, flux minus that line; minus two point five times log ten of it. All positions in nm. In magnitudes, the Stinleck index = 1.3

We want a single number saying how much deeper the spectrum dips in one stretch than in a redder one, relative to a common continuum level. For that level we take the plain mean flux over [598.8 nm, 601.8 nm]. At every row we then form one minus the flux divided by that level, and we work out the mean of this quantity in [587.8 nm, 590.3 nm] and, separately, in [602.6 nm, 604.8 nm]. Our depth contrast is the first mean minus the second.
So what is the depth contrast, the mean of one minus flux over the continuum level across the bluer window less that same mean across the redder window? 0.15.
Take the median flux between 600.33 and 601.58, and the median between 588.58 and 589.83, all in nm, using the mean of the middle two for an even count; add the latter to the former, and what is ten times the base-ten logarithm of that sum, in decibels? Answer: 16.56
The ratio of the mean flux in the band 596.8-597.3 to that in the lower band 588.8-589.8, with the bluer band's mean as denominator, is 1.14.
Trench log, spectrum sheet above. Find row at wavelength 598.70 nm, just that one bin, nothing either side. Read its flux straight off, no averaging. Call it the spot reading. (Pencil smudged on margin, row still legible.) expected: 25.4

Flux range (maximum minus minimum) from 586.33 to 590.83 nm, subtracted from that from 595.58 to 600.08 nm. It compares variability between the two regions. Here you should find -0.5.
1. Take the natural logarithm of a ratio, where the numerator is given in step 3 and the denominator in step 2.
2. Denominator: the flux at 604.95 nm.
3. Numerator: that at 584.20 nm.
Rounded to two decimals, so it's 0.19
